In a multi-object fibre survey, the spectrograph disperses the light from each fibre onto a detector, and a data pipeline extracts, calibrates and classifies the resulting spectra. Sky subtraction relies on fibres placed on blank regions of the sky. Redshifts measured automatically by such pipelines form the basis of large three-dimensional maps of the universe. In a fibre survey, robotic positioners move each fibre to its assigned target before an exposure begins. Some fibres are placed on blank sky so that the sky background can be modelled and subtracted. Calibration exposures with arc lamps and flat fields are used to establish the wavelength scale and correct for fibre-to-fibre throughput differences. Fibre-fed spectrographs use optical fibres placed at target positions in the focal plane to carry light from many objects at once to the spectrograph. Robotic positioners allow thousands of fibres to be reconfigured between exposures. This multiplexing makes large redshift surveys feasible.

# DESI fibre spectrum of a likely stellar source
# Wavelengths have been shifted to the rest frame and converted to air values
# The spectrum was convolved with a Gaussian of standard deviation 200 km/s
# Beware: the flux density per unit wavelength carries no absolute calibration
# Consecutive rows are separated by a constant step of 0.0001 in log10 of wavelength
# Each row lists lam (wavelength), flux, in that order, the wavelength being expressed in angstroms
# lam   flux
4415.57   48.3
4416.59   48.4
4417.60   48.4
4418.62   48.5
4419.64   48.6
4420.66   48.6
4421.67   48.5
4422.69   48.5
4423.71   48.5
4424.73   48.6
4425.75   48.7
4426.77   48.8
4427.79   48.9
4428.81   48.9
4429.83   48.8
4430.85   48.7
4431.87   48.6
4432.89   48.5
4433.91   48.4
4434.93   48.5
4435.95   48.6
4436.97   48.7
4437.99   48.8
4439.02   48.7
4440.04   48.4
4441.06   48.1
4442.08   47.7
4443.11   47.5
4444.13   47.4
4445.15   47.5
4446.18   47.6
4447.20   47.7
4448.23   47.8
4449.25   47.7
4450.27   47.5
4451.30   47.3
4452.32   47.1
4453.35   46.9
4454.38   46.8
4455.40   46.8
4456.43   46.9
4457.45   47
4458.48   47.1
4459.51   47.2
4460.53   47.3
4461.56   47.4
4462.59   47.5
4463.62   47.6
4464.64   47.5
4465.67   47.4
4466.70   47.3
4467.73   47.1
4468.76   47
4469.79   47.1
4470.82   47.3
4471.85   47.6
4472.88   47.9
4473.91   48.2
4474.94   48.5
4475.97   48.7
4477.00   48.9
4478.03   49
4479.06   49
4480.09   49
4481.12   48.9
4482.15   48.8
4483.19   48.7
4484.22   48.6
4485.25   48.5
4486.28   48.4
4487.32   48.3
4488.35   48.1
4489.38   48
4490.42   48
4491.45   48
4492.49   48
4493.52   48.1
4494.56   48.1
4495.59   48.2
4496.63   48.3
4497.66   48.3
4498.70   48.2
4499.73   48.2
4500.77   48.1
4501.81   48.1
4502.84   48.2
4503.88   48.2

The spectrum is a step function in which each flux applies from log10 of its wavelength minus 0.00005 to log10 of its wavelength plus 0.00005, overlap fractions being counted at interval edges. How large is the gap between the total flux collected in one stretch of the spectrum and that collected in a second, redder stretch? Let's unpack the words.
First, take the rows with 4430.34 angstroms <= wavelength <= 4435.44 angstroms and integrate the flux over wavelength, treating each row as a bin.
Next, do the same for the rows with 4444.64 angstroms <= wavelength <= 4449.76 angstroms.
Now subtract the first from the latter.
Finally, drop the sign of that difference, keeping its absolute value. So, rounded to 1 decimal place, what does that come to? 3.7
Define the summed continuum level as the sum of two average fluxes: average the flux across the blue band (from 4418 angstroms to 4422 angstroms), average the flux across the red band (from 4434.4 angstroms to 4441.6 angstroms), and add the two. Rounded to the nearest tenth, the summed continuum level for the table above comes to 97.1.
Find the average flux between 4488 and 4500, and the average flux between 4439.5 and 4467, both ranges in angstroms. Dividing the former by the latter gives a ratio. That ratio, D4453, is 1.02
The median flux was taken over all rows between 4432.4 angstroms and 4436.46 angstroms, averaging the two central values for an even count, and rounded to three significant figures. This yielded 48.5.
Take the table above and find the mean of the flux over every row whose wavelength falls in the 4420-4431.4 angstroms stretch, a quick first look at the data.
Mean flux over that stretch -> 48.7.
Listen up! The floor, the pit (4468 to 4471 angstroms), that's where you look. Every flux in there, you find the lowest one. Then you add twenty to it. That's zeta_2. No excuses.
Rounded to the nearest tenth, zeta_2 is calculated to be 67.0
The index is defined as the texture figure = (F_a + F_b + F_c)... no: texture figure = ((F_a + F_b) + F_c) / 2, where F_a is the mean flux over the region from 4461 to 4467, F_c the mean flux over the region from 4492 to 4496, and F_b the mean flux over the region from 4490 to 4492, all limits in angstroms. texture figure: 71.8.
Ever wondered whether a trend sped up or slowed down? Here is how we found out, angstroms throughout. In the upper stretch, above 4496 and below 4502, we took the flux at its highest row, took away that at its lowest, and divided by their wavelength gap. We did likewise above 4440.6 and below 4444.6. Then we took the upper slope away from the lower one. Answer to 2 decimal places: -0.19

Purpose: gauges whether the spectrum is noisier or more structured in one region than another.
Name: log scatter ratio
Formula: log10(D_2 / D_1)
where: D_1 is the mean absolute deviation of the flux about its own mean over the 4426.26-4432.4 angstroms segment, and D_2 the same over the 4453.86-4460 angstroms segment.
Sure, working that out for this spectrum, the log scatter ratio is 0.2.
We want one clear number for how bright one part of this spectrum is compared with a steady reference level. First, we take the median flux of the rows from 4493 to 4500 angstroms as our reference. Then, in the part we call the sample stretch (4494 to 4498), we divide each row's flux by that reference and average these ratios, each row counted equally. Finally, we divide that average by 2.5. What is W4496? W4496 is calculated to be 0.400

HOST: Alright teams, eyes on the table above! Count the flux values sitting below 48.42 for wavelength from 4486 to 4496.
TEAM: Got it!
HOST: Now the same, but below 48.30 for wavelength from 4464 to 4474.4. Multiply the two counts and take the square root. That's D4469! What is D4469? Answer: 10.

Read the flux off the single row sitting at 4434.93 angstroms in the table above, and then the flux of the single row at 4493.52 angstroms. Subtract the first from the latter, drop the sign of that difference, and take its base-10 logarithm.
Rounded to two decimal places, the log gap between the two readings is -0.40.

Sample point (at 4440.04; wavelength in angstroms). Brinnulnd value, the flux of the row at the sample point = 48.4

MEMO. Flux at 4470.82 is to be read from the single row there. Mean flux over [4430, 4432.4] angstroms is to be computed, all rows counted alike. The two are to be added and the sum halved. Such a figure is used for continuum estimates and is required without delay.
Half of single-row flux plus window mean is 48.0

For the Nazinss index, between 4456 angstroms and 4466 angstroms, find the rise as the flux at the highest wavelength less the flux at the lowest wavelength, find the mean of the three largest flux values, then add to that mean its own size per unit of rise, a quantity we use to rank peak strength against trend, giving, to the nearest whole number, 143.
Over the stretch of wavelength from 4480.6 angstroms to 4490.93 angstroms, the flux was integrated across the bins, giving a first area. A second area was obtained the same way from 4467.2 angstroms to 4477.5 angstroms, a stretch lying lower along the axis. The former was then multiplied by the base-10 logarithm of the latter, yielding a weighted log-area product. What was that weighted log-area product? 1347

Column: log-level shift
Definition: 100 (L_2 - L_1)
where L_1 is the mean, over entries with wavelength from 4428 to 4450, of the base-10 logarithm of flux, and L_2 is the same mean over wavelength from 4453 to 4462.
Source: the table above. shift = -1.1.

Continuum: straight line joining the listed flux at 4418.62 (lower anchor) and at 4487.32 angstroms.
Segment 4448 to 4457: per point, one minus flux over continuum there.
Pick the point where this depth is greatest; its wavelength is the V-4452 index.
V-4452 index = 4454.38 angstroms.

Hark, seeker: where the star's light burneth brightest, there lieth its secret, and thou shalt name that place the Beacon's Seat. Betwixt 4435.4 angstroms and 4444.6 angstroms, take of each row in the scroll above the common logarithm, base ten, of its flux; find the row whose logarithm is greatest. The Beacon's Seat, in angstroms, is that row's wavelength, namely 4437.99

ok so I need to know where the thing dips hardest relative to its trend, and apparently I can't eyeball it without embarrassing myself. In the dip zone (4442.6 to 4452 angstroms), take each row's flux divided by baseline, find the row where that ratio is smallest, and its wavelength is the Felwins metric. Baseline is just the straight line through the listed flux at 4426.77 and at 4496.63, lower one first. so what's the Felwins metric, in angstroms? 4451.30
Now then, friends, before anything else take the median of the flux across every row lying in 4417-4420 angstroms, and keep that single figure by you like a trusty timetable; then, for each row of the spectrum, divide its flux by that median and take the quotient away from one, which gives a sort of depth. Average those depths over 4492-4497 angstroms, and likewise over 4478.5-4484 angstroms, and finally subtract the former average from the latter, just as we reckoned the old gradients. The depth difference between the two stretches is -0.015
